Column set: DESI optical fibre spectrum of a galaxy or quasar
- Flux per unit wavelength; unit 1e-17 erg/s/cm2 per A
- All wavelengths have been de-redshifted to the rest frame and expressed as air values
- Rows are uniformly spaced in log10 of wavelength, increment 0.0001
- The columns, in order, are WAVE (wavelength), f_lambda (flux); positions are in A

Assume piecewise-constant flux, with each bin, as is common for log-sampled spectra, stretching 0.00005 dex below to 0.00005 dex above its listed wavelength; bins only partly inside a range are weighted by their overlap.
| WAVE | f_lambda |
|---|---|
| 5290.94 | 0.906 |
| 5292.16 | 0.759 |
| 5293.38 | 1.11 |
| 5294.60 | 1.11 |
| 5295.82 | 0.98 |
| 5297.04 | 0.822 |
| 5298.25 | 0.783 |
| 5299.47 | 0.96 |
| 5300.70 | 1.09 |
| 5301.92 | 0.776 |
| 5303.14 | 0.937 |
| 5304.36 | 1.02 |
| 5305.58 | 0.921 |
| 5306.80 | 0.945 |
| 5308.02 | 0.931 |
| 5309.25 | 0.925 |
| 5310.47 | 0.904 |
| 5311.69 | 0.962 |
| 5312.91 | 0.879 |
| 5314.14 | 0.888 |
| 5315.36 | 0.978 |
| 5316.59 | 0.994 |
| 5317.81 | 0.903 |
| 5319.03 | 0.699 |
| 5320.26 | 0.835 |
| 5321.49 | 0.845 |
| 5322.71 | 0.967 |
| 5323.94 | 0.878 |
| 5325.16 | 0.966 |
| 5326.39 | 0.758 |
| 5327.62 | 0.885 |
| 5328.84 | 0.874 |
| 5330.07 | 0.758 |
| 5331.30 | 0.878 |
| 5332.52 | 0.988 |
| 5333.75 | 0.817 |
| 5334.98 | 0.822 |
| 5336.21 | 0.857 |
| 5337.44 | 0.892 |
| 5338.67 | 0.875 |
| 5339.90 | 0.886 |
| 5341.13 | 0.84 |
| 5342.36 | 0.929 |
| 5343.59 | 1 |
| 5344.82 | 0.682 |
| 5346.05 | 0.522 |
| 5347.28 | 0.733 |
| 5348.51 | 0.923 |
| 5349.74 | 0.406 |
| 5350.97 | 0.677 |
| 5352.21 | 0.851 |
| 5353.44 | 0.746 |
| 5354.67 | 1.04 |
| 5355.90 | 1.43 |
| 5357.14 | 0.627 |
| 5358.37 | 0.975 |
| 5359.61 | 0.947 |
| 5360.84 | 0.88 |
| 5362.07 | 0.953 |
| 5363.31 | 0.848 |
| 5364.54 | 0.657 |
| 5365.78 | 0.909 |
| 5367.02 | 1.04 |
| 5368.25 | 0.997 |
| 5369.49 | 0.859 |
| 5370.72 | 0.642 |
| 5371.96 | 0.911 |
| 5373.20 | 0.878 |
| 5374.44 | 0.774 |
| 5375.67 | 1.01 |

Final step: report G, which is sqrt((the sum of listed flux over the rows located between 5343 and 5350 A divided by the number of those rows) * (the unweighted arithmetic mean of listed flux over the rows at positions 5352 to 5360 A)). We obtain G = 0.82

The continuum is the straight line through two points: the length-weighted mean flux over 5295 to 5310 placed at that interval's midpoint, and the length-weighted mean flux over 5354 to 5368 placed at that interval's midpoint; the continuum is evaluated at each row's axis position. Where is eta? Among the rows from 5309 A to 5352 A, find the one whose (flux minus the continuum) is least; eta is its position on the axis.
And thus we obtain 5349.74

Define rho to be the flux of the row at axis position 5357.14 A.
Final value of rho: 0.627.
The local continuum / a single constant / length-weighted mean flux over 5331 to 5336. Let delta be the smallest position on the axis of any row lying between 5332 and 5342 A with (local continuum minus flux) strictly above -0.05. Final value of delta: 5333.75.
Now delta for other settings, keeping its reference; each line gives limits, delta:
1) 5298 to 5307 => 5298.25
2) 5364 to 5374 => 5364.54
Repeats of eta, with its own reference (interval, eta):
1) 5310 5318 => 5312.91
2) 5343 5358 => 5349.74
